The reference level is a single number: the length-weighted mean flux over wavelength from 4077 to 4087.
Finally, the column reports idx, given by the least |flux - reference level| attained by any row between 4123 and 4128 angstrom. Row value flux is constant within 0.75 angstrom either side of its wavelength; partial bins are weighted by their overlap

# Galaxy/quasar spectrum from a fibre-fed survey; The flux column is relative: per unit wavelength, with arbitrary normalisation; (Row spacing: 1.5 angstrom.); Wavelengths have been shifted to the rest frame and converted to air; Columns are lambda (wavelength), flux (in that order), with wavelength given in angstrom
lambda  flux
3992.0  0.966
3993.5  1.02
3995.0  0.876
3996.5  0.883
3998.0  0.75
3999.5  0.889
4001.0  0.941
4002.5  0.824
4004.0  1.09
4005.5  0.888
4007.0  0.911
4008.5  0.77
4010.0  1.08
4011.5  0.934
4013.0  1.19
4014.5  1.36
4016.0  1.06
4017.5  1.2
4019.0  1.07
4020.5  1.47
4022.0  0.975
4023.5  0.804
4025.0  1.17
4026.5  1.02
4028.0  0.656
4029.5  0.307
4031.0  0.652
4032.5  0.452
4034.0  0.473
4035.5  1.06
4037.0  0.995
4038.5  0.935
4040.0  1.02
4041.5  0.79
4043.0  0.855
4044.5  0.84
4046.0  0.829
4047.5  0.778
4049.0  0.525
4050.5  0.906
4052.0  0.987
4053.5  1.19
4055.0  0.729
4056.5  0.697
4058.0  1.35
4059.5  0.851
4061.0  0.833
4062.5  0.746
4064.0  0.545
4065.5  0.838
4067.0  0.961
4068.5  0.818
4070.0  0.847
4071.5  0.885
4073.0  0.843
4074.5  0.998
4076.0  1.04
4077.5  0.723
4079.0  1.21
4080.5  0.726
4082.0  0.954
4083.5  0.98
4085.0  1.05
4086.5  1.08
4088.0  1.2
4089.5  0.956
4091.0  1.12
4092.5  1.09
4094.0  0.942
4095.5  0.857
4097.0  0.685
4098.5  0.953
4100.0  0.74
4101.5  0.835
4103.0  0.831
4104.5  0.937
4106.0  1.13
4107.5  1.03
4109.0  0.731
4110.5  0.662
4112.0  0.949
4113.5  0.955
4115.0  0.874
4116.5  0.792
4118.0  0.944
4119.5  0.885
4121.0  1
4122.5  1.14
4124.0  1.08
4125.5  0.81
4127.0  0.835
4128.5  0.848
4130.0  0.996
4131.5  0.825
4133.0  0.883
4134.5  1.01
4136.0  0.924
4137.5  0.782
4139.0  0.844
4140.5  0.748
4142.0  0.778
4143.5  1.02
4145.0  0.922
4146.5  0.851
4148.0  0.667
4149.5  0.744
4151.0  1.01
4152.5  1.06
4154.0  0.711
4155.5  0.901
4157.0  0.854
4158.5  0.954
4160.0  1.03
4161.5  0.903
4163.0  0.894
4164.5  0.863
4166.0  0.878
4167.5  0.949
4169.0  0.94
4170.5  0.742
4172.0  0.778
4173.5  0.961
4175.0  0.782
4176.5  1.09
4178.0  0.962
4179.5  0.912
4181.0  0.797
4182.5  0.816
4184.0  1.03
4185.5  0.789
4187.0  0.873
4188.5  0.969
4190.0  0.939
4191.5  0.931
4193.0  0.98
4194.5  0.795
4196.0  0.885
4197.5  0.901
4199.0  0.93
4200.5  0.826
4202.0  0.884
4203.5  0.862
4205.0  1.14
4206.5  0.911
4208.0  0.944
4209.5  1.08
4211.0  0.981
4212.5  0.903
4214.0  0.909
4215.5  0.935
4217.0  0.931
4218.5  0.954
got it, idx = 0.12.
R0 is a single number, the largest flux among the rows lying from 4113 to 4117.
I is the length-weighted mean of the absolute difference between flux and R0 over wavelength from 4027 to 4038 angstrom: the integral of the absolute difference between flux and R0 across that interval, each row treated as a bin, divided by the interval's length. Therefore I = 0.326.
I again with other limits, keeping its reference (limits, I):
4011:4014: 0.160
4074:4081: 0.171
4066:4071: 0.085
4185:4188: 0.111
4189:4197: 0.057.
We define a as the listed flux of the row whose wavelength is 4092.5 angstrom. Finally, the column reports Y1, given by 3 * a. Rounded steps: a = 1.09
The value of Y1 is 3.27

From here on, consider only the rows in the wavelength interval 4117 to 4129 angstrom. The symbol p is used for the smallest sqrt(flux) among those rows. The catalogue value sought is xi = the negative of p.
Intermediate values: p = 0.90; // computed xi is -0.90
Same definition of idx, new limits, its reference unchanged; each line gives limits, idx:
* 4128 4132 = 0.03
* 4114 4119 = 0.02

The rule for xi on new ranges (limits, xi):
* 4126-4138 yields -0.88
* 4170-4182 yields -0.86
